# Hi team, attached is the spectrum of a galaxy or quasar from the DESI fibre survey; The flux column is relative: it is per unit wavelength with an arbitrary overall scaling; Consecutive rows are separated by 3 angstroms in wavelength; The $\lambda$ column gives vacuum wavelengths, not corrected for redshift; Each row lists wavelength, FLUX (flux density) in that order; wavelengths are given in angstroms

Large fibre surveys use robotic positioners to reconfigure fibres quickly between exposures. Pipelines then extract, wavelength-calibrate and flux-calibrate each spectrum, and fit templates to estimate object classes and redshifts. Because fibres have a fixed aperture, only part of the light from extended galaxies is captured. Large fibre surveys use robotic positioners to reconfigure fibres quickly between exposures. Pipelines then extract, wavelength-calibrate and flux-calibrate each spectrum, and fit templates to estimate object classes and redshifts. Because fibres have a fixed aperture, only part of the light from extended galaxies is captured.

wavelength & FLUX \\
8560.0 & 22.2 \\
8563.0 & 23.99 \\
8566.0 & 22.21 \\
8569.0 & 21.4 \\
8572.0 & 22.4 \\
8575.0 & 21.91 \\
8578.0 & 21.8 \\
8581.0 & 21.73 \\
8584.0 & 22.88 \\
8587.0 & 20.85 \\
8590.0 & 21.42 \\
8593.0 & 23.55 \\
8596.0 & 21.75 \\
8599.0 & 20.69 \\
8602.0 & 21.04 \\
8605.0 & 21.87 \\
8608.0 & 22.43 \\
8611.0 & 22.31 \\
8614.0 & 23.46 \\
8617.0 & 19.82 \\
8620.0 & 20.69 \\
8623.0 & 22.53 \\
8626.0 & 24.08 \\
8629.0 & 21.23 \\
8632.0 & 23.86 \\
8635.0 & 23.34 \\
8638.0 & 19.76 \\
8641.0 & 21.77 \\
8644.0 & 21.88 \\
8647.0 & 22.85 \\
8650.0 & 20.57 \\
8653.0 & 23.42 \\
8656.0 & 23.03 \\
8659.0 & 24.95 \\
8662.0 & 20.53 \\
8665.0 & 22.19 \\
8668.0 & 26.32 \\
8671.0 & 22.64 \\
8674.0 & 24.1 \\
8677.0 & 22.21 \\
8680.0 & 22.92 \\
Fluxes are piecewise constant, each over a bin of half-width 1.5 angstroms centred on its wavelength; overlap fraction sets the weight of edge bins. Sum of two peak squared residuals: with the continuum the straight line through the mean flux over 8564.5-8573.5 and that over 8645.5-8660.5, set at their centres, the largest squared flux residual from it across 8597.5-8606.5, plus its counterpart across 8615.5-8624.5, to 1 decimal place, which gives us 10.2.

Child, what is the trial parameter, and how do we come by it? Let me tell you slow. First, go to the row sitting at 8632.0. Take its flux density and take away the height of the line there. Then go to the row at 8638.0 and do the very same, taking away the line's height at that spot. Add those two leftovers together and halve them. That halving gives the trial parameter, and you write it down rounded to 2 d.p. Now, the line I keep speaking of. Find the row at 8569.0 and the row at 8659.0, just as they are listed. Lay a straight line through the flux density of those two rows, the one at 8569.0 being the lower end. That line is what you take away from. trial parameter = -2.19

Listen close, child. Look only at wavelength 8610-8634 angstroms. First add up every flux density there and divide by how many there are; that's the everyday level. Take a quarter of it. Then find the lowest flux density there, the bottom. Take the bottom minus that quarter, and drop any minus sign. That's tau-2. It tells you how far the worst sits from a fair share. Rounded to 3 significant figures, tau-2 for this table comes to 14.3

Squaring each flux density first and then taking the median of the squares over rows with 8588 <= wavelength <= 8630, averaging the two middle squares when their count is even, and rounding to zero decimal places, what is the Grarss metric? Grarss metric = 476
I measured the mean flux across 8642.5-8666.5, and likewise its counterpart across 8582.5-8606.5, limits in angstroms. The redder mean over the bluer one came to 1.03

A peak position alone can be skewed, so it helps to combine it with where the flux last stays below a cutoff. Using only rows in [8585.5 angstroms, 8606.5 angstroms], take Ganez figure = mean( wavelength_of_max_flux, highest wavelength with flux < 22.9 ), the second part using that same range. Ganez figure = 8599.0 angstroms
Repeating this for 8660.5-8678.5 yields 8672.5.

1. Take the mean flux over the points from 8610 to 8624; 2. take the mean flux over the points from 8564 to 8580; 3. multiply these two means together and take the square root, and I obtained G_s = 21.9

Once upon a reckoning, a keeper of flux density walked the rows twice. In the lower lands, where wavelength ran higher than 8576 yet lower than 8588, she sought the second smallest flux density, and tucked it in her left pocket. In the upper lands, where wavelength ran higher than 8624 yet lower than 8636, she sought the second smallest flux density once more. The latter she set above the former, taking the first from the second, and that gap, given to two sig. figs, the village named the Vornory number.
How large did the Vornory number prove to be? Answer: 1.6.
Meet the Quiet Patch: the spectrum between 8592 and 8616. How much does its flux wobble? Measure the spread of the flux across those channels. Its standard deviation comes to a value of 1.0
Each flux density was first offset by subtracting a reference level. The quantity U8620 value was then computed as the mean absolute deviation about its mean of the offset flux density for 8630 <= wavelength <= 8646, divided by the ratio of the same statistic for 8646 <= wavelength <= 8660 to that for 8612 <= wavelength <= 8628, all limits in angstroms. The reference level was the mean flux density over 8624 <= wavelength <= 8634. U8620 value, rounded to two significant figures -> 1.8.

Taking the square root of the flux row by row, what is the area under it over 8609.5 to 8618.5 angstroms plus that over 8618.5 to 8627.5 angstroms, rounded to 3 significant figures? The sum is 84.7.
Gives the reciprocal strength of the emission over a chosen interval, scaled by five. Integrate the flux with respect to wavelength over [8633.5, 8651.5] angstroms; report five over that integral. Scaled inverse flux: 0.0128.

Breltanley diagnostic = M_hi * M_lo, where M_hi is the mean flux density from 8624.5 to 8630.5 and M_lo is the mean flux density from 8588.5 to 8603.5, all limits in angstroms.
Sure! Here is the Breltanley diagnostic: 491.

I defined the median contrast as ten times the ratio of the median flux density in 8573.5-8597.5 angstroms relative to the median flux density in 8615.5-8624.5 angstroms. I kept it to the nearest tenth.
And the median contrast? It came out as 10.5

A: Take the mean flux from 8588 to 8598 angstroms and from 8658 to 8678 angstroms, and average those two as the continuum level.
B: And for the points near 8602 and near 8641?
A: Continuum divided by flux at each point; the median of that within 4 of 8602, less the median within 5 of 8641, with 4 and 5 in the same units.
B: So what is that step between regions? 0.036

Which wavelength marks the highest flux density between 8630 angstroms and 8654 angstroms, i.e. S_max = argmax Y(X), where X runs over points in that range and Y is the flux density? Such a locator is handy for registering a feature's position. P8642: 8632.0 angstroms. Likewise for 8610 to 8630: 8626.0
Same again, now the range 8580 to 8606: 8593.0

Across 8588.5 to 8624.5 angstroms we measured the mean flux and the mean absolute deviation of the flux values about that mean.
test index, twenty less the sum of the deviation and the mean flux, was -2.7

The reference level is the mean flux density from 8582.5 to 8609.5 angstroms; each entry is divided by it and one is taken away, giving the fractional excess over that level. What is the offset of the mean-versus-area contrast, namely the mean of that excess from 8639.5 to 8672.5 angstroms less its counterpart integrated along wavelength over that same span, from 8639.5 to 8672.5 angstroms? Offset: -1.3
